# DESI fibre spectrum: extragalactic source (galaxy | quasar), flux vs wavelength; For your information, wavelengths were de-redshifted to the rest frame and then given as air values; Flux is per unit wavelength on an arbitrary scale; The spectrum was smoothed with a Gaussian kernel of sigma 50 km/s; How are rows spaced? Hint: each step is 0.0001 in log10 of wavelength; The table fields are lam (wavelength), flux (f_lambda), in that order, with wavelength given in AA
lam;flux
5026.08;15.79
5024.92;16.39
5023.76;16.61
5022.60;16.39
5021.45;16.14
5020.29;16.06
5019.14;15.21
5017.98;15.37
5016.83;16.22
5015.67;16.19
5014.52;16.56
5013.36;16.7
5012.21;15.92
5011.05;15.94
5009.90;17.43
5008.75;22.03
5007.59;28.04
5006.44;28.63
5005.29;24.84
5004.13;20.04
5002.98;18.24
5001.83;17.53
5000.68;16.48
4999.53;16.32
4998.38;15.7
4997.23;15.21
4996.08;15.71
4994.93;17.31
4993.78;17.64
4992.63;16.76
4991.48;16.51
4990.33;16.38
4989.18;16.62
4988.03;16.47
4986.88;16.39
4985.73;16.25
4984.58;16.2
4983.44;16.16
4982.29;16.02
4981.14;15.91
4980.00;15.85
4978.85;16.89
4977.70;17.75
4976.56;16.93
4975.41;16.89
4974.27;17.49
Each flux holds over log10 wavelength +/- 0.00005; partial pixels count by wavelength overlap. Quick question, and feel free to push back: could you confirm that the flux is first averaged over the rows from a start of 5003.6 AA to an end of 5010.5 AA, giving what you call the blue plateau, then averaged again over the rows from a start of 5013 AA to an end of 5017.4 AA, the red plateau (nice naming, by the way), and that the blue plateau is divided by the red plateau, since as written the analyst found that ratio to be 1.43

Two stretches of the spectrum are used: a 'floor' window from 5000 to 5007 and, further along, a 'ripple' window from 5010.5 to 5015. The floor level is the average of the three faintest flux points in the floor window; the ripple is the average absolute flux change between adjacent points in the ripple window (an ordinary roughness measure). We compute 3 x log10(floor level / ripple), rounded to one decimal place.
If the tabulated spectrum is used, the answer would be 5.2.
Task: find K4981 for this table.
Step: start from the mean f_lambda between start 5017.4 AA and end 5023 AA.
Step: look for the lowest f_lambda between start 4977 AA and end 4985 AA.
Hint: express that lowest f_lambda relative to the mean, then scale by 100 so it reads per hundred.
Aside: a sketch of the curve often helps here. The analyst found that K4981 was 100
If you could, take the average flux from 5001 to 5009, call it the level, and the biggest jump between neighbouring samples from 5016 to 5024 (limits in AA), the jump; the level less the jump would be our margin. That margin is 22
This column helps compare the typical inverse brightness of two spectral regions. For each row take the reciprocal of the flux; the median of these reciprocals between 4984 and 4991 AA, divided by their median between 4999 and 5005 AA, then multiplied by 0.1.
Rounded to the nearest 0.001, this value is 0.107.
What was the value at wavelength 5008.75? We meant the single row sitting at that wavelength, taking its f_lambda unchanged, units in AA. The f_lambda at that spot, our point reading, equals 22.03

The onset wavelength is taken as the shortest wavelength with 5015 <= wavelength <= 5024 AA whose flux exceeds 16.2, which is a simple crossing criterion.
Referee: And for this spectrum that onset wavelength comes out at 5016.83 AA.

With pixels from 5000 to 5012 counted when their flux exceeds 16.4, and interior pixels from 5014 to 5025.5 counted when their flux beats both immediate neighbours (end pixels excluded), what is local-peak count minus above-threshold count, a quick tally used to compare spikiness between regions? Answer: -7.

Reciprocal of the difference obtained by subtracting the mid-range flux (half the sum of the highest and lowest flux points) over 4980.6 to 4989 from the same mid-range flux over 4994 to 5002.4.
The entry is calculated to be 5.6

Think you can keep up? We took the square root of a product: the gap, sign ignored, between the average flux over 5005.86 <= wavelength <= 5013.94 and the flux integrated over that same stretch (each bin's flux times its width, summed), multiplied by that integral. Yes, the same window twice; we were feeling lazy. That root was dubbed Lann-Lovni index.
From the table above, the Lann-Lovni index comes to 156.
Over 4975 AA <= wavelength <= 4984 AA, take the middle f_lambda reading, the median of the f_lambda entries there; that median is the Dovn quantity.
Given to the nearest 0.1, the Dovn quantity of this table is 16.5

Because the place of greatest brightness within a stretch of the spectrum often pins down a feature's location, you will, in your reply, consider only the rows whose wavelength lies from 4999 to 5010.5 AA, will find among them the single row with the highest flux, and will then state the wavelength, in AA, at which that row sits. 5006.44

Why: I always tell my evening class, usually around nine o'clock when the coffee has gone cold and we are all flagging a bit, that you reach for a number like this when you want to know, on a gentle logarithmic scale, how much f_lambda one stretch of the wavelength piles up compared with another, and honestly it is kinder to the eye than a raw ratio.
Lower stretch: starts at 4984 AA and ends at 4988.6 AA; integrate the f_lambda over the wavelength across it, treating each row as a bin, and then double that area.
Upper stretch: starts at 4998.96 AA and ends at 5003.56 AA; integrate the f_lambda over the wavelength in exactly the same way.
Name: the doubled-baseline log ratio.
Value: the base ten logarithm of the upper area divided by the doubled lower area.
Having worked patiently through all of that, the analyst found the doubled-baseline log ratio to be -0.279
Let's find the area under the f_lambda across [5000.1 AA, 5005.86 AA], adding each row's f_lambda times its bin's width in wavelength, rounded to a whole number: 112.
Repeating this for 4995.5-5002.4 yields 112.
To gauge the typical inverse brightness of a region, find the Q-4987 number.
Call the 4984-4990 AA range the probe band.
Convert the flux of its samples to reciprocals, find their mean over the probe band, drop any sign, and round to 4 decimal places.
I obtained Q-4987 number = 0.0610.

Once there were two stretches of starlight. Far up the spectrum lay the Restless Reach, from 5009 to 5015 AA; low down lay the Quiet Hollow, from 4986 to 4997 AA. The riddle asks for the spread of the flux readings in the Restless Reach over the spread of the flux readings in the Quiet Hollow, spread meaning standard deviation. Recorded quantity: 1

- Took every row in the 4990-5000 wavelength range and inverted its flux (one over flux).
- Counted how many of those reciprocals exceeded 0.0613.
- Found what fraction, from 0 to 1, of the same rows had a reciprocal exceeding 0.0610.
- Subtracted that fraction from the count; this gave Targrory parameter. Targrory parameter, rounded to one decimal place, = 2.4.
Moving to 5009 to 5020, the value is 5.3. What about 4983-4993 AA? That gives 2.4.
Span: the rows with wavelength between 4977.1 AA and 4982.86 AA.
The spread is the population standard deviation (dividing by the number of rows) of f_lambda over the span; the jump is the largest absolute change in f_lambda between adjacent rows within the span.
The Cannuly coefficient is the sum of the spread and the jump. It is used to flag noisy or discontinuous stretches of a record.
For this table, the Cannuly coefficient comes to 1.8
